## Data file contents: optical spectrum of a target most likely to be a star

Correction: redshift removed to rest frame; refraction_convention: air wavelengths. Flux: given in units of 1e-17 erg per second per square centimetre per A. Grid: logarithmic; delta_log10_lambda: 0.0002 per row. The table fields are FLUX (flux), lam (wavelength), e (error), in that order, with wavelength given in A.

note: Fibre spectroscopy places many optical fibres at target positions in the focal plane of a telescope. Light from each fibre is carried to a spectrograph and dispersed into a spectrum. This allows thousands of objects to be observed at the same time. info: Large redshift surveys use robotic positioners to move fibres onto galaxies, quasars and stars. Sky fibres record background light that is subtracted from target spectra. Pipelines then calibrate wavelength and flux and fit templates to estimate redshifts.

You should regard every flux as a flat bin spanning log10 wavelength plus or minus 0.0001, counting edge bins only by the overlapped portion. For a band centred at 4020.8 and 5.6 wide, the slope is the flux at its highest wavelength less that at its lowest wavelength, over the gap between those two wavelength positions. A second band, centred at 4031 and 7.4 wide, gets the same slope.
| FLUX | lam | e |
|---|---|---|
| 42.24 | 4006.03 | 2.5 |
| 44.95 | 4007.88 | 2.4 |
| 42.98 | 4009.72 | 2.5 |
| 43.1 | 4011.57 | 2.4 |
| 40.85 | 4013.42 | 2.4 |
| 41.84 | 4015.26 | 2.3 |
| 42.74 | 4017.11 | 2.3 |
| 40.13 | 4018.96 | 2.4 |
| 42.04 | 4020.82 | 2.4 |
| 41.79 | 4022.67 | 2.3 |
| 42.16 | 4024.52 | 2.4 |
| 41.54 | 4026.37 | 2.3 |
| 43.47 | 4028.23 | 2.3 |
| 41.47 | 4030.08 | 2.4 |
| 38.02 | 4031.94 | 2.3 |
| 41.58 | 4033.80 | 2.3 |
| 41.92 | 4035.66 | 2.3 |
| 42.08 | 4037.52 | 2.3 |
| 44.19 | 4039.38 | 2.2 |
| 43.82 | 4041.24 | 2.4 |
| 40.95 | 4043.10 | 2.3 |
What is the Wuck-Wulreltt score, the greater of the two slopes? 0.45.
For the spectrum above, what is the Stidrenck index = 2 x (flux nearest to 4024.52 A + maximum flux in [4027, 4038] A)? 171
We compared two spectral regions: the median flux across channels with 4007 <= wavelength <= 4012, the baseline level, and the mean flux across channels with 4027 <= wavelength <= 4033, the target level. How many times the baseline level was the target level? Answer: 0.95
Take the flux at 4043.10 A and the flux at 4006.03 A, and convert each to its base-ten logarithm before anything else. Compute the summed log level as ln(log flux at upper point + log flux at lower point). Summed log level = 1.17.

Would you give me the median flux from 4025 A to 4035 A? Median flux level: 41.5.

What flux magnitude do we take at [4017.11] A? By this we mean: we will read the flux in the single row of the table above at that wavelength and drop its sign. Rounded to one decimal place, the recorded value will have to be 42.7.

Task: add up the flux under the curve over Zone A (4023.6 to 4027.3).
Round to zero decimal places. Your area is 155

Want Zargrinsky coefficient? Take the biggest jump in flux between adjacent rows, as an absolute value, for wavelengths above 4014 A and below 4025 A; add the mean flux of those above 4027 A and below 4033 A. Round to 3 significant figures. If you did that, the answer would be 43.6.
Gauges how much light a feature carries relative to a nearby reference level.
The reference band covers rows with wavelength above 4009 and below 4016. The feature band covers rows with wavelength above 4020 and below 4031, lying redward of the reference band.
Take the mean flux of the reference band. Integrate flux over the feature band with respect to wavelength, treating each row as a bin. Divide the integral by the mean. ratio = 11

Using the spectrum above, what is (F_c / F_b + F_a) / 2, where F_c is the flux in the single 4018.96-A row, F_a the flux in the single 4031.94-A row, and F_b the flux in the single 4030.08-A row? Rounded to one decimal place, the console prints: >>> 19.5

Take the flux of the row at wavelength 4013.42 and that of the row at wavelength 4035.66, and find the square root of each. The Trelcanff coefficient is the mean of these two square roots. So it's 6.43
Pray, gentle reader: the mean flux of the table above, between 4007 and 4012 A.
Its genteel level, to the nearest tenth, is 43.7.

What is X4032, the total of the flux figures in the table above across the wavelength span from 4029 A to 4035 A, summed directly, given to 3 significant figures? 121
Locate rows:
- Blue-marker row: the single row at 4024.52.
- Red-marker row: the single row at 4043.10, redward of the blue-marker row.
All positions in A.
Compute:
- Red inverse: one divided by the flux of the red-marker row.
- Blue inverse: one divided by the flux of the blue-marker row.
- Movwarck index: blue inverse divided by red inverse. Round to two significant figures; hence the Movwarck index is 0.97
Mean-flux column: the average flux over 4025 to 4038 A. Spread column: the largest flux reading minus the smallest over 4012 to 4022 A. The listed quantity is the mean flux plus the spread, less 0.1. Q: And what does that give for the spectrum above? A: 43.9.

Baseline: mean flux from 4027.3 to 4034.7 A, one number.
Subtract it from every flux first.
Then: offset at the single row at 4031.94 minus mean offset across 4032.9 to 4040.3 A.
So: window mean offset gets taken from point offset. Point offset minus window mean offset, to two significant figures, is -4.4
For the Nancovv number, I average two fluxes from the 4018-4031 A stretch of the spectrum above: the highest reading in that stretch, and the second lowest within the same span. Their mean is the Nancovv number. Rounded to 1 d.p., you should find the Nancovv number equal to 42.5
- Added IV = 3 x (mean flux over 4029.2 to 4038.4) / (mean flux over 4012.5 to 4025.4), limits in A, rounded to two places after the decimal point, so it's 2.95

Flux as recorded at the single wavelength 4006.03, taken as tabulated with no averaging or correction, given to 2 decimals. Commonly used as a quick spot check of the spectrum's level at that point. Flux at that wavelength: 42.24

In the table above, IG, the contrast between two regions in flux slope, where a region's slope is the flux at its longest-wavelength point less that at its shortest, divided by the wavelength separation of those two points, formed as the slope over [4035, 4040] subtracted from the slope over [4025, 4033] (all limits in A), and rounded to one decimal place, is -1.2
